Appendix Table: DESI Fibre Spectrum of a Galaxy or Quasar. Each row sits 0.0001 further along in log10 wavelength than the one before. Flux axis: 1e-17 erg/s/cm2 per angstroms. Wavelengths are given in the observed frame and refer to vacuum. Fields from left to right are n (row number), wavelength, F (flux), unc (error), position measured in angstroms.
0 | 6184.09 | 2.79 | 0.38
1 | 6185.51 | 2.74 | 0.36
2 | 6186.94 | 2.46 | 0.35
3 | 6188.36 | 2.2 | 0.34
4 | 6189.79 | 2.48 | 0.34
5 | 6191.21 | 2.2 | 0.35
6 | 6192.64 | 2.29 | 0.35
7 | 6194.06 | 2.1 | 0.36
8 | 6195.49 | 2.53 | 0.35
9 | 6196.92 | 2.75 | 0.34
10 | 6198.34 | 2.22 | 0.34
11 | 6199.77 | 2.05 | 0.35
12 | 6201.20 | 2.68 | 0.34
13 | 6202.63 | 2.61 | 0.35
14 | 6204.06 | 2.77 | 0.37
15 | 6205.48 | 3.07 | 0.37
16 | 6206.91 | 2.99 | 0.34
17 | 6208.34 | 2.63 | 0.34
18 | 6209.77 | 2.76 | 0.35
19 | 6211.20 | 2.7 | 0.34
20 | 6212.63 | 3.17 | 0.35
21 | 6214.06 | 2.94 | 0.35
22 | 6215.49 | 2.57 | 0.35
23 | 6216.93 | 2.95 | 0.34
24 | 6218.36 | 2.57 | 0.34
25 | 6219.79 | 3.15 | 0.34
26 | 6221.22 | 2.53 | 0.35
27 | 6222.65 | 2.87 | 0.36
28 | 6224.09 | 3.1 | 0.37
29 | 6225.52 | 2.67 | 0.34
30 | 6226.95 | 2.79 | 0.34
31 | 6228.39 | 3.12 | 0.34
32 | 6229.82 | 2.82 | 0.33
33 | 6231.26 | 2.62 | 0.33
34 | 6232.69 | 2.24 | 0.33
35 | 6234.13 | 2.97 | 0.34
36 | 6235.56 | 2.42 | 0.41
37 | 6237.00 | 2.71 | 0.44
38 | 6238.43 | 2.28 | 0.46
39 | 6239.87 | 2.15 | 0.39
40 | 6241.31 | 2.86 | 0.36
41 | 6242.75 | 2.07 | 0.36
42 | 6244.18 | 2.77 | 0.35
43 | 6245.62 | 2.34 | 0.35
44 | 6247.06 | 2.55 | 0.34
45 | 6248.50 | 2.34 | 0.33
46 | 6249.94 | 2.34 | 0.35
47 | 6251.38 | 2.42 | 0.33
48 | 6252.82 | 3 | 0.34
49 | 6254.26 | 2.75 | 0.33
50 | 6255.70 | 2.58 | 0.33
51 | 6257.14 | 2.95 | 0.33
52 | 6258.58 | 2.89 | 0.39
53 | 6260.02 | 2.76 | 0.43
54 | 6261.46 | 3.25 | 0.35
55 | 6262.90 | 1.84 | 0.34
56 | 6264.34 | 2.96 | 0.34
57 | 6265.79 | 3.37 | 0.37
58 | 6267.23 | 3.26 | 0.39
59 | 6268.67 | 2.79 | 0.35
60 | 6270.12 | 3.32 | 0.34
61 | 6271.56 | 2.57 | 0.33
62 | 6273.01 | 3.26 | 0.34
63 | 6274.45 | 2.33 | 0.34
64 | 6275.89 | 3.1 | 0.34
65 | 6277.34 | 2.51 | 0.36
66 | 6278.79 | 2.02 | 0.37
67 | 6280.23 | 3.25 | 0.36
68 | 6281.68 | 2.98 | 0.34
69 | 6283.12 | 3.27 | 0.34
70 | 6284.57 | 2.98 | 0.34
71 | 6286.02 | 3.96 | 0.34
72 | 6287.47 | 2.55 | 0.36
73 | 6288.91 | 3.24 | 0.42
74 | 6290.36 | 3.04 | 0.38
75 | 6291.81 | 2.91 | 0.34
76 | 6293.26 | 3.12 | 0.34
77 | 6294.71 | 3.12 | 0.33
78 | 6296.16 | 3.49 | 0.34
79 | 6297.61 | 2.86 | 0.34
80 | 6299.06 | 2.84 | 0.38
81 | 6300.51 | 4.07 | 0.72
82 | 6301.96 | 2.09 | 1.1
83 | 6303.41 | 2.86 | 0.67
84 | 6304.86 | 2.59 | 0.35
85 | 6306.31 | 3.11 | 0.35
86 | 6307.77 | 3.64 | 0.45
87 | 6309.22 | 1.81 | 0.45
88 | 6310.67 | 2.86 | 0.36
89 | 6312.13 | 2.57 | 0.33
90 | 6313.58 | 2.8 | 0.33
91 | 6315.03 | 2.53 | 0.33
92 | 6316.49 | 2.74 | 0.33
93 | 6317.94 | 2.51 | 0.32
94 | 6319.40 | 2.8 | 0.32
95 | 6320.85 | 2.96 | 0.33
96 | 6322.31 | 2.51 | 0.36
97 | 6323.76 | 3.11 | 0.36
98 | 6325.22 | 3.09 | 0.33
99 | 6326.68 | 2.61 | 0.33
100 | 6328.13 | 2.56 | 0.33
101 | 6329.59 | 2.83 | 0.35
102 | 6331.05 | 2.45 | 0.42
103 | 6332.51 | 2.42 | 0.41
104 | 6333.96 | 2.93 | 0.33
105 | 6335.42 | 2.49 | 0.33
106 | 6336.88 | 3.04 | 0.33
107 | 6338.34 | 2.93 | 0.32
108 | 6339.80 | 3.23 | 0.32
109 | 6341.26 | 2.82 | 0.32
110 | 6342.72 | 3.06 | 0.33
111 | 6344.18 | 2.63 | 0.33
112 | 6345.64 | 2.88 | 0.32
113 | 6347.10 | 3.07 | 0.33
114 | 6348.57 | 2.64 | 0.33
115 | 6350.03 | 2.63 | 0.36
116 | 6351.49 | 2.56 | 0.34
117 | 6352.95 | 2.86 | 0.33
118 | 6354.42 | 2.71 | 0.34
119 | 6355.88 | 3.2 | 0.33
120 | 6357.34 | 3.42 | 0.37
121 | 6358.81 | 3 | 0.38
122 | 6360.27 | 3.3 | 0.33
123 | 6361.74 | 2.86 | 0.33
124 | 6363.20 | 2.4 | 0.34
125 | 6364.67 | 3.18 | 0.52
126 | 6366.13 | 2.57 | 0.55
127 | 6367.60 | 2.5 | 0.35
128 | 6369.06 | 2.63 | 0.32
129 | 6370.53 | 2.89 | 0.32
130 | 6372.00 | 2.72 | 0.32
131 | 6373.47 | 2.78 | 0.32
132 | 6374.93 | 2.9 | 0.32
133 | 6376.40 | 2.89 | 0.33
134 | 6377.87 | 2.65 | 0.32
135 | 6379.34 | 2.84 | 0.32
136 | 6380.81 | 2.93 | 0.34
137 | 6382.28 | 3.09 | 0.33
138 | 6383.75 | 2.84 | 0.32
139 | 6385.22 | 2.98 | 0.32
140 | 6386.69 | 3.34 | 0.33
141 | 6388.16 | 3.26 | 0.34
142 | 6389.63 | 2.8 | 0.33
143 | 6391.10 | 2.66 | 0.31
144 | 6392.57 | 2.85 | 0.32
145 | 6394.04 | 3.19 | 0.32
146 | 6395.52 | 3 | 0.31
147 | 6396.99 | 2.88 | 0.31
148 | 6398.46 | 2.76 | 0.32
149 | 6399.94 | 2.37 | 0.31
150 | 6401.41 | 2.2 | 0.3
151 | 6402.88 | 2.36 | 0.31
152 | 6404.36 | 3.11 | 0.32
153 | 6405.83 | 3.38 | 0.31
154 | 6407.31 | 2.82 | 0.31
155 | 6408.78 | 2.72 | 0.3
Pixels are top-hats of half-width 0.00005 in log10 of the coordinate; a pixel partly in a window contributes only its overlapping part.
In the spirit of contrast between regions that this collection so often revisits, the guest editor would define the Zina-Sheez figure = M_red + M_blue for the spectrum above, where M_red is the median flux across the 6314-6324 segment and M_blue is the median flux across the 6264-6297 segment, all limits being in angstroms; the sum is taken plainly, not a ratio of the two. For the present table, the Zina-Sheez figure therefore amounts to 5.84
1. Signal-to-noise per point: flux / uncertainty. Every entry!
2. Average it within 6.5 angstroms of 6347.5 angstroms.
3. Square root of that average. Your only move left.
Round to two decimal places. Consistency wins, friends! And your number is 2.90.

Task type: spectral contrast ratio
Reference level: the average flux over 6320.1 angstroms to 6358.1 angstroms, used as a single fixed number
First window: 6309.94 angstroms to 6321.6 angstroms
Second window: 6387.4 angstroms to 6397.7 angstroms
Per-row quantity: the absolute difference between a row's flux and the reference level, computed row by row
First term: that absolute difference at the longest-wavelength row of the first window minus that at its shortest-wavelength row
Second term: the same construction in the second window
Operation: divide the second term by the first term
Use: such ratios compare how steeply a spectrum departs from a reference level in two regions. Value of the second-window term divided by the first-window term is -3.8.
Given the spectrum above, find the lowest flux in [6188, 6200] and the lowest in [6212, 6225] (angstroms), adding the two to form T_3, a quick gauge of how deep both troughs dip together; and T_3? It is 4.58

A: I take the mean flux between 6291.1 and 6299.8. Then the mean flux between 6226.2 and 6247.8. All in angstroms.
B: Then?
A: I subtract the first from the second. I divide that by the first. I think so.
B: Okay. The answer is -0.16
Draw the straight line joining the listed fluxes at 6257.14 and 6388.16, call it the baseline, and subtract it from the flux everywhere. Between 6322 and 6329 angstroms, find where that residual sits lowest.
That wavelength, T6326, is 6322.31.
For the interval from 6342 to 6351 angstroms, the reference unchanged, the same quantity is 6350.03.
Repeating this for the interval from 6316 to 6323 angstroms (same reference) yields 6322.31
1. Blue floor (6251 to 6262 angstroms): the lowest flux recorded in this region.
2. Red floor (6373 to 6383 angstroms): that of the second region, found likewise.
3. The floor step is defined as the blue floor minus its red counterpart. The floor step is -0.2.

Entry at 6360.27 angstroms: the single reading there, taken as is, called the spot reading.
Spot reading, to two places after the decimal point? 3.30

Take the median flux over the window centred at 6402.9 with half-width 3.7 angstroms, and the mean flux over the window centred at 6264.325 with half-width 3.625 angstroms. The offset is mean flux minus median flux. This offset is 0.57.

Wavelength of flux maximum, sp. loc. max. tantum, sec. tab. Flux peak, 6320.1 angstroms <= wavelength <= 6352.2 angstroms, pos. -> 6339.80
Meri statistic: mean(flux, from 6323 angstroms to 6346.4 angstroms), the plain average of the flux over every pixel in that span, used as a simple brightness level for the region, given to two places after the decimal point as 2.82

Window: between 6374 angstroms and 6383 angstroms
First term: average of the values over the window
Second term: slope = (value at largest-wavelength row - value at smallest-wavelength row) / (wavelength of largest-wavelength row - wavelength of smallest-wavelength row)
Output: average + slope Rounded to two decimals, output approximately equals 2.91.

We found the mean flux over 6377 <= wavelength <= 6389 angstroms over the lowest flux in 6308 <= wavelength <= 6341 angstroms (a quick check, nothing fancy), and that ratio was 1.65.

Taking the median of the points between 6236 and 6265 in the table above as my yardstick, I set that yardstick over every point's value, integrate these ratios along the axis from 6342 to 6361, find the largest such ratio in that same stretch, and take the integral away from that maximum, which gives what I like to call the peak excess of -16.3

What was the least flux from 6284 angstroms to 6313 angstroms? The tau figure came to 1.81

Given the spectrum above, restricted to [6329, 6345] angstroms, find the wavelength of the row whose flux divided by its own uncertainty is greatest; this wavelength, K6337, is 6339.80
